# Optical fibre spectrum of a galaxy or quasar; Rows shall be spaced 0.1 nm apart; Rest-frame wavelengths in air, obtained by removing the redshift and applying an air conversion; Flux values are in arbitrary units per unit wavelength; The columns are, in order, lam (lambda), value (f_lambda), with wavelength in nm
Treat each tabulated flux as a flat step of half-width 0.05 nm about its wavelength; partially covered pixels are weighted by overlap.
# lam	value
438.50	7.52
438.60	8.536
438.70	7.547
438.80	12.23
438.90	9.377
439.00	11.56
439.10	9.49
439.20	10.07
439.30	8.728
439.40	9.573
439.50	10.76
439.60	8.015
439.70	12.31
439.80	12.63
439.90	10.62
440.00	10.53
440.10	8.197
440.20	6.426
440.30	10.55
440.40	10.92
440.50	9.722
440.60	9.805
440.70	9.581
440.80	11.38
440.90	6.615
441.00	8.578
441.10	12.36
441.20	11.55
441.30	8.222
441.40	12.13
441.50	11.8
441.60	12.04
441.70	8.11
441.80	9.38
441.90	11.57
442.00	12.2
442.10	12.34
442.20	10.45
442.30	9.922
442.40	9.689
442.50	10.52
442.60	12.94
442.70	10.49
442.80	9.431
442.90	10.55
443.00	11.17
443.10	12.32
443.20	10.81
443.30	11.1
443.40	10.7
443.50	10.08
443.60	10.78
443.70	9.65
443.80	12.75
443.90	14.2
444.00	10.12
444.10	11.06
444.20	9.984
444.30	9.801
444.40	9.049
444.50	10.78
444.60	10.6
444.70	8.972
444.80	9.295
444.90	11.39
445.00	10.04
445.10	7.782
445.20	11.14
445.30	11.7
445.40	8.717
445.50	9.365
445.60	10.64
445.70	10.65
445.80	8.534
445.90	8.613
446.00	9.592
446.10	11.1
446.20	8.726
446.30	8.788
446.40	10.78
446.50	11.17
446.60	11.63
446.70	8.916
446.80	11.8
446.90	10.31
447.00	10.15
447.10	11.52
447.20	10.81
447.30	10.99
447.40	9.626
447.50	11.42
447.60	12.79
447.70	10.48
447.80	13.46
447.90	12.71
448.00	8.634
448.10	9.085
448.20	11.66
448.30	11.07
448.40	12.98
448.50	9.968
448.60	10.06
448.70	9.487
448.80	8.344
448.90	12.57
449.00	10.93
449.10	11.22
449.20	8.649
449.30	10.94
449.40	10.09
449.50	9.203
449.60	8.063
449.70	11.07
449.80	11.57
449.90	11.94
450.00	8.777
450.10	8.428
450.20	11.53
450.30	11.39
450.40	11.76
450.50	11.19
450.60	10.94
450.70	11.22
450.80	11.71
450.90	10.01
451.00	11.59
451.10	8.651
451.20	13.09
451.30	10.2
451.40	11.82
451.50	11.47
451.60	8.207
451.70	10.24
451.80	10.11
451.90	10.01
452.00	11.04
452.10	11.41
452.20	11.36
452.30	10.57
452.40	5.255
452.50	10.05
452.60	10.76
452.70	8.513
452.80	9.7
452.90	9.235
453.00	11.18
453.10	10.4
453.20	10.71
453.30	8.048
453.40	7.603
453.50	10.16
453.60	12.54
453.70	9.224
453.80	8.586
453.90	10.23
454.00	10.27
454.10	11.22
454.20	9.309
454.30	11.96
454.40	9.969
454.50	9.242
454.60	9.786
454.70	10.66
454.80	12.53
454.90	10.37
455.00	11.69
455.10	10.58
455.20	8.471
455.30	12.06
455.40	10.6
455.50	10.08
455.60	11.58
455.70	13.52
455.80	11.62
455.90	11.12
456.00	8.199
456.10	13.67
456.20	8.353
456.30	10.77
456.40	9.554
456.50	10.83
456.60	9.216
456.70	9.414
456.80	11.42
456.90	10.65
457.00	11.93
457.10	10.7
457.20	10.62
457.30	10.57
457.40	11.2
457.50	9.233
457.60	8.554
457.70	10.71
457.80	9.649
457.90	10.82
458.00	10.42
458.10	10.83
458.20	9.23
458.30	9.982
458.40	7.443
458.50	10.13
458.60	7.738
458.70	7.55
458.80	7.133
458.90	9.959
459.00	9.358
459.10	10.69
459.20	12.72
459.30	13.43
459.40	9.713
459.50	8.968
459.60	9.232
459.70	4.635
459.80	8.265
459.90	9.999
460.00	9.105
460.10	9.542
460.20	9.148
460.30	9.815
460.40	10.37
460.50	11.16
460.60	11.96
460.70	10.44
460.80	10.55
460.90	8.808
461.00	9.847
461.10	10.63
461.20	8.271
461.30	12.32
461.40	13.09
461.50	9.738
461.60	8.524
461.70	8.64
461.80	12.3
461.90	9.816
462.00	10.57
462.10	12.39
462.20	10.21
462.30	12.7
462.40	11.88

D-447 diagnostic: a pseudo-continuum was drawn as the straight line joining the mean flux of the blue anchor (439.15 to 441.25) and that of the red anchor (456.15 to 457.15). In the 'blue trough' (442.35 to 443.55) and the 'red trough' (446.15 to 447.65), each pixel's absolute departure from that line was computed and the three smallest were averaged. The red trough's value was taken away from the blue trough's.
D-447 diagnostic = 0.0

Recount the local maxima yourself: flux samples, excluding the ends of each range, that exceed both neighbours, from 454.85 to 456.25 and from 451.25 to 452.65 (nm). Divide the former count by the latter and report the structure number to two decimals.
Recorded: 1.33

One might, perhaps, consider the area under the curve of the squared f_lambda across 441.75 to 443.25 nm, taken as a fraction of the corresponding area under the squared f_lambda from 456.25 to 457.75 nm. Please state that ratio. 1.11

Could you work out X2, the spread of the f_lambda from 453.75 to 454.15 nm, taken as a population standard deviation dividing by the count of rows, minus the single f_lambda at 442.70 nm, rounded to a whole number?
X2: -10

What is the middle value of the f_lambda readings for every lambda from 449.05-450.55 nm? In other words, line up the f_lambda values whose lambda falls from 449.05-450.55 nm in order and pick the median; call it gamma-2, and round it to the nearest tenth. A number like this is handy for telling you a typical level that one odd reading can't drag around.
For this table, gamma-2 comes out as 11.1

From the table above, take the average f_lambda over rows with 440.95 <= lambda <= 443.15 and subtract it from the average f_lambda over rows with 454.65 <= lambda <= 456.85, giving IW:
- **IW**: -0.07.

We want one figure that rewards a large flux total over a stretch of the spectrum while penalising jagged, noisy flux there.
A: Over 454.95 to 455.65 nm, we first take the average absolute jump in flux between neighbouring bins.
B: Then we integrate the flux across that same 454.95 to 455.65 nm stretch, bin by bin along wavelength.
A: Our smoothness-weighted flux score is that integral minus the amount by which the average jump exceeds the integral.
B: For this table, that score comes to 13.3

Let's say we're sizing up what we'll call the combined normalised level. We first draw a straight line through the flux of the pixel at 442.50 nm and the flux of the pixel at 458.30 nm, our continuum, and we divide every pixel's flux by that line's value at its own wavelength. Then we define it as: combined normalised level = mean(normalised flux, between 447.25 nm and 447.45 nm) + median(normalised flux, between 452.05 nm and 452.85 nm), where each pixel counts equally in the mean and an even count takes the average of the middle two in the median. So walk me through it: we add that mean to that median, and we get 2.01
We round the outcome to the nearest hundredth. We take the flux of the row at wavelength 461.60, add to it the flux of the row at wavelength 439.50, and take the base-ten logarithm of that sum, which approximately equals 1.29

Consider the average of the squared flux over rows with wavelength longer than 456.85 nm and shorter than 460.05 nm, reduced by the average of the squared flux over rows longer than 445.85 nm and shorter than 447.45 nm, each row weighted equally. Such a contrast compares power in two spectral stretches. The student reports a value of -10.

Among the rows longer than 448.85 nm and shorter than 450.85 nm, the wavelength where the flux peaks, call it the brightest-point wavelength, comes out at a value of 448.90 nm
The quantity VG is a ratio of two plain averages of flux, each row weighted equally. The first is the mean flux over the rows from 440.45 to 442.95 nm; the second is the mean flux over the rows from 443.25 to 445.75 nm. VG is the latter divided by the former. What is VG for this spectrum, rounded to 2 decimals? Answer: 1.00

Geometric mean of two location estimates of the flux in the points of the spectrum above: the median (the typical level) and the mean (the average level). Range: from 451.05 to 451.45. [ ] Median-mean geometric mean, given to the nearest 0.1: 11.0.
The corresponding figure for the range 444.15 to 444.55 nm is 9.9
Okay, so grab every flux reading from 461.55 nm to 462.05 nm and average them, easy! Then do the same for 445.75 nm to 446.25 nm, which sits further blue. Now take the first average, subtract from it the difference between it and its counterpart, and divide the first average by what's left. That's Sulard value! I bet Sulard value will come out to 1.07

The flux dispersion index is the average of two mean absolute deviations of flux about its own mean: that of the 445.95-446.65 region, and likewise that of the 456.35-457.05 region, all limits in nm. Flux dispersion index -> 0.97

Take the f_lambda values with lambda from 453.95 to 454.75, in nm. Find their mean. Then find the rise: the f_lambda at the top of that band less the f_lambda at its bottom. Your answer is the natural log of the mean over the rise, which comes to 3.3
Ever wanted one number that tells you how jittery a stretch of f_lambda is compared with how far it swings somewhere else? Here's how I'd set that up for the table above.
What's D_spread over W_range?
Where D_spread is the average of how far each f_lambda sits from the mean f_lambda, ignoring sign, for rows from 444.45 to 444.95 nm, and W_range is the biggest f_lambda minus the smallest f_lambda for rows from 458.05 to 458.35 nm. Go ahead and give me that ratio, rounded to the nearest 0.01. 0.54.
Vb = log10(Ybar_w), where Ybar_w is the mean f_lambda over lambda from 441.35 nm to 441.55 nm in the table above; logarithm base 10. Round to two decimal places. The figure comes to 1.08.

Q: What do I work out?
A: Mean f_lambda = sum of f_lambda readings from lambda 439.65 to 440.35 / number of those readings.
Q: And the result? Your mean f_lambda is 10.2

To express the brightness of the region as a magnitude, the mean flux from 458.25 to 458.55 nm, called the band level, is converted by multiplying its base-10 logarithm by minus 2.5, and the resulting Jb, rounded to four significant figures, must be -2.408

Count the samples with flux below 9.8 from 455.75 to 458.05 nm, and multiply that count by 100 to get 800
